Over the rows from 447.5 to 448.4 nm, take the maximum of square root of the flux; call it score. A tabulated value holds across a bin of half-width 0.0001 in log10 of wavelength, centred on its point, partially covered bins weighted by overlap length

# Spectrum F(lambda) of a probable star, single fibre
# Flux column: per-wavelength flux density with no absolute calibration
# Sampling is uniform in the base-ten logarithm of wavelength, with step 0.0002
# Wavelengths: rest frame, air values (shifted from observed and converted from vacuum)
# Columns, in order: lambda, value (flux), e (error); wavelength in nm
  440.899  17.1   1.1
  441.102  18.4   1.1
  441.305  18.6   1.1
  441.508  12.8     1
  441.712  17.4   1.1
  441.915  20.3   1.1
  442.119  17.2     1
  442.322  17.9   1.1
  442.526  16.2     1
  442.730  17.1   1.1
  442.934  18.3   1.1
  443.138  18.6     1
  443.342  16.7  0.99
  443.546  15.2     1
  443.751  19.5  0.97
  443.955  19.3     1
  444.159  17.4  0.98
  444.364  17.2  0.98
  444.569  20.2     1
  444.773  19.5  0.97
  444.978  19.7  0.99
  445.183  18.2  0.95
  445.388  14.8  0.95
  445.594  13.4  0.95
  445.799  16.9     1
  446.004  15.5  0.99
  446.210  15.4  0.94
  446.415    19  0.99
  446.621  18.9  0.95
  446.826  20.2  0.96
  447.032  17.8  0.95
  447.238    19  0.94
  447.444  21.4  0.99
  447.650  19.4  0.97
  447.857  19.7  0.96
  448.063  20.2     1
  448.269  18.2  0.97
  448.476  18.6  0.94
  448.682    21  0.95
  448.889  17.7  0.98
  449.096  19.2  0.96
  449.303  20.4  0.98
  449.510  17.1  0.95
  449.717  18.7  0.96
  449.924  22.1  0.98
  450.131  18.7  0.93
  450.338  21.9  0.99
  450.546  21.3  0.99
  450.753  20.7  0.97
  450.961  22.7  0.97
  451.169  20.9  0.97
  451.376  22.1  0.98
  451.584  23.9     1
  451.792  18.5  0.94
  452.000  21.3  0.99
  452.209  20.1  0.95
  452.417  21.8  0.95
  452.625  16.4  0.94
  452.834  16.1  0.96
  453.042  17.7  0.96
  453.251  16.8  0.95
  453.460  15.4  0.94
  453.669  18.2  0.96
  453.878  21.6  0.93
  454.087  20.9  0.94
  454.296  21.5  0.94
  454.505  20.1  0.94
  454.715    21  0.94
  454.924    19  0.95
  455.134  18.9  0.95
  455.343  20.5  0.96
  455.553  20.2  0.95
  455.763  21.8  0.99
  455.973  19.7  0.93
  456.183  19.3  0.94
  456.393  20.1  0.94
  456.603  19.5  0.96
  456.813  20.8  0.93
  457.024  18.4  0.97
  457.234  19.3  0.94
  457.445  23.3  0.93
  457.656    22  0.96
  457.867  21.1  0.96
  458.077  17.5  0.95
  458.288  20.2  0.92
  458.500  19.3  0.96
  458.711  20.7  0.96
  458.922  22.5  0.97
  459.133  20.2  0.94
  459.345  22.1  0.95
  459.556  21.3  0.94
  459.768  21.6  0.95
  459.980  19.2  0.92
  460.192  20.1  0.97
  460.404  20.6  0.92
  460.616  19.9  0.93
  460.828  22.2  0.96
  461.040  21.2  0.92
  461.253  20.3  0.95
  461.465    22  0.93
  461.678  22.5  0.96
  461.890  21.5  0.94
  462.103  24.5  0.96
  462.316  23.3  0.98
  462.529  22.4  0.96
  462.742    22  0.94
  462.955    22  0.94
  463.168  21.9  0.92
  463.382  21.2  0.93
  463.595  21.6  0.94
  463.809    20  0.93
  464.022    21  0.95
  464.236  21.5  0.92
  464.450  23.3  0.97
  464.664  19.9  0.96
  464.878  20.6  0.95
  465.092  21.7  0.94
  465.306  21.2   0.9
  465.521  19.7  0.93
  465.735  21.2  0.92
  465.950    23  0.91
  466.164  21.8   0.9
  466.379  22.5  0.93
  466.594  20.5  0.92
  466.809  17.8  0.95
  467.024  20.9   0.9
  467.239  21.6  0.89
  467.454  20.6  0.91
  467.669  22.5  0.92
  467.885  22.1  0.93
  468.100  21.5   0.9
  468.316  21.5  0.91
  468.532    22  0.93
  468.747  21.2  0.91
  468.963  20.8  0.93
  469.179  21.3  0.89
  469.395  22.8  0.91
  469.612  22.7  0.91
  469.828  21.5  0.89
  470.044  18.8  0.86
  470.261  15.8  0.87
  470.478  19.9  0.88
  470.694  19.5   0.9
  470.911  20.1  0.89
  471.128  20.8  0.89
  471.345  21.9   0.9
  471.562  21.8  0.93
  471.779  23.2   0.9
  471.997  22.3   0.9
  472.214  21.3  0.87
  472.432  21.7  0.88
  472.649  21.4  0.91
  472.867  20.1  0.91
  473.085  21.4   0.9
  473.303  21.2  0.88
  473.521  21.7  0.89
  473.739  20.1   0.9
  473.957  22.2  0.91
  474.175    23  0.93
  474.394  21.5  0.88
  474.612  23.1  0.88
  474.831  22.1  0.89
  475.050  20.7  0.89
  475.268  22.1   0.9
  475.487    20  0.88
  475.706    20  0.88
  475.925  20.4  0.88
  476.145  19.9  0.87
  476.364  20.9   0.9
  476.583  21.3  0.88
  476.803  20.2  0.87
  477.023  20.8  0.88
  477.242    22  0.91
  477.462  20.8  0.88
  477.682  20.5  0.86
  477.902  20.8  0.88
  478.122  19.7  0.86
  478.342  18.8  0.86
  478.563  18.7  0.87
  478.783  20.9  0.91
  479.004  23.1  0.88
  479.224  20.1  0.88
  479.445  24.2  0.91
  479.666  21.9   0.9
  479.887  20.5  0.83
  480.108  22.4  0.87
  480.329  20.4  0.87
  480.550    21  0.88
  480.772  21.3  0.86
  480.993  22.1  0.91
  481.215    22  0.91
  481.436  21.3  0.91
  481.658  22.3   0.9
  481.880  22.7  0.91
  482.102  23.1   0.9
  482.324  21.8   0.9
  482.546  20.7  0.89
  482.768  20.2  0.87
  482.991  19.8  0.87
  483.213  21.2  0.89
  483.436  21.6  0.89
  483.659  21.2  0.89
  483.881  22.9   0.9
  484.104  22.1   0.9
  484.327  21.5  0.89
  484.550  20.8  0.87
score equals 4.49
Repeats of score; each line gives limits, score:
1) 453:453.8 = 4.27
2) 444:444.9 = 4.49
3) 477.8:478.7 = 4.56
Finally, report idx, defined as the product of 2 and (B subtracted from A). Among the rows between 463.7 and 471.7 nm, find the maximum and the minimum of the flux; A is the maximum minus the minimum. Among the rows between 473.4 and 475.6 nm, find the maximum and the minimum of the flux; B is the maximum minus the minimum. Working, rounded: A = 7.5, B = 3.1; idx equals 9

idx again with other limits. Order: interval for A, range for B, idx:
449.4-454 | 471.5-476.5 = 10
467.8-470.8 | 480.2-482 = 9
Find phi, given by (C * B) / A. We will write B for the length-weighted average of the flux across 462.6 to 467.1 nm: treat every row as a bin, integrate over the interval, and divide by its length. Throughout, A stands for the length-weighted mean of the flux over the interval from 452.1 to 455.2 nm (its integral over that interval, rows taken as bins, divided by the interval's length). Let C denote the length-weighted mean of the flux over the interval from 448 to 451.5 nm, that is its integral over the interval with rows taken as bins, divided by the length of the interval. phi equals 22.4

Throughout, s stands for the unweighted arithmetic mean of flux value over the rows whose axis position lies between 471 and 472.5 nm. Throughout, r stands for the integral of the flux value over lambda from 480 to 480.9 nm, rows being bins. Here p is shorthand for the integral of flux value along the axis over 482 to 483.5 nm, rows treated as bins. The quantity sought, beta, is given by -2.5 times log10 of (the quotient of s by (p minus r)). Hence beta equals -0.6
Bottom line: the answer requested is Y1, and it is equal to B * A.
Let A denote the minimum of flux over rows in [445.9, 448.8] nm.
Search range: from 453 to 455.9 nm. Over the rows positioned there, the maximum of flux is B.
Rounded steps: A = 15.4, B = 21.8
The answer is 336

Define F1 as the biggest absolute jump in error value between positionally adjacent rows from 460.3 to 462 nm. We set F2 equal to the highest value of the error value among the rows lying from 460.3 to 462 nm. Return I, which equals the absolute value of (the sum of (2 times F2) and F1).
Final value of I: 1.96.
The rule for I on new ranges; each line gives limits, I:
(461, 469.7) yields 2.01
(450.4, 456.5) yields 2.06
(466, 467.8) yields 1.95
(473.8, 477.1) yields 1.91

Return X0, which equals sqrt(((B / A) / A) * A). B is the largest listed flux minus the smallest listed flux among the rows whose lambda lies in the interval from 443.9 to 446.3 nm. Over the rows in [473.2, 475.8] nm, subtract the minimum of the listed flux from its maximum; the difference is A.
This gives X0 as 1.48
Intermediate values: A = 3.1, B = 6.8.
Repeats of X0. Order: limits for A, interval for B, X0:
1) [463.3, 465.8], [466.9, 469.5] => 0.78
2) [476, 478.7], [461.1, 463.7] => 1.13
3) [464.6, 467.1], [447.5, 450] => 0.98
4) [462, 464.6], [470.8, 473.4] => 0.83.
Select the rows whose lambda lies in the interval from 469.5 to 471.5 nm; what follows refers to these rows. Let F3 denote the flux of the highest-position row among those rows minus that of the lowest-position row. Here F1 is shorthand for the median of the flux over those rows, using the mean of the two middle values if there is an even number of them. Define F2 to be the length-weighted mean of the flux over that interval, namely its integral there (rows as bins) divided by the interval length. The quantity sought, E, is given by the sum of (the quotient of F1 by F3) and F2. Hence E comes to -5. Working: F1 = 20.1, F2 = 20.2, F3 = -0.8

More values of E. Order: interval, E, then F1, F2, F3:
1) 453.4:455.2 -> 25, 20.1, 19.7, 3.5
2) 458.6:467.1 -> 128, 21.4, 21.3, 0.2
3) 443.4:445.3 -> 25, 19.3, 18.4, 3.0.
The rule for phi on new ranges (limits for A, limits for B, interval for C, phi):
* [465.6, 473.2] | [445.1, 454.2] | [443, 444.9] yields 16.4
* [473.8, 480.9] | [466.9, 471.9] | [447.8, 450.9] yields 19.7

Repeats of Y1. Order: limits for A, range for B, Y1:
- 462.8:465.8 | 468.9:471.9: 457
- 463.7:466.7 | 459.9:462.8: 483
